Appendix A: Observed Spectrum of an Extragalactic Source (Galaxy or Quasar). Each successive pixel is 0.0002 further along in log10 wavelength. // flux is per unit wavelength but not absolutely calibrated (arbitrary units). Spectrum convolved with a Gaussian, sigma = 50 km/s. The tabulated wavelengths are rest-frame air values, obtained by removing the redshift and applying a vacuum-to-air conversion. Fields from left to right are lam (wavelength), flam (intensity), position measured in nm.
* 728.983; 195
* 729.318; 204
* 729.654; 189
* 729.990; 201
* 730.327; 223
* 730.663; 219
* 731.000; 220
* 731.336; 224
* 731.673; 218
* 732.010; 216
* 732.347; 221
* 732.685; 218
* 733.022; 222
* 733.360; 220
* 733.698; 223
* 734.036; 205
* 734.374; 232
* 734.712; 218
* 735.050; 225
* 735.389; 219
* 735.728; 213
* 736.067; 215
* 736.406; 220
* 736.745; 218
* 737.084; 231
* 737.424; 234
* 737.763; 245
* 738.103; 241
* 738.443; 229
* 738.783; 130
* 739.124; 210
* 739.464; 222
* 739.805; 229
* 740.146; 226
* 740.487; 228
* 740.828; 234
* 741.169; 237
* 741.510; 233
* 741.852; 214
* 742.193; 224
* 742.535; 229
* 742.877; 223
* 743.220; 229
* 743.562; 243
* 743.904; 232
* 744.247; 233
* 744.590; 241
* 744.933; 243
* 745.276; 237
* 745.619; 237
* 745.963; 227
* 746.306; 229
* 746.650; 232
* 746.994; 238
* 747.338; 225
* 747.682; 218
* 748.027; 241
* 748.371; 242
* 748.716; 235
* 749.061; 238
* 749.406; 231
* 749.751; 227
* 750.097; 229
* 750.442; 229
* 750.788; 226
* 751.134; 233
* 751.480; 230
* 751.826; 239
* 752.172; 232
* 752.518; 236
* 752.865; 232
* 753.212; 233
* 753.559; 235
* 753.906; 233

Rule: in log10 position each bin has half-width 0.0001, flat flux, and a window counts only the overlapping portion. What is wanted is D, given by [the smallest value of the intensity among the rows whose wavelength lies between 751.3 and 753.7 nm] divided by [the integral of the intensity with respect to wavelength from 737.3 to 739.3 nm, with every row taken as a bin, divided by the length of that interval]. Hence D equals 1.07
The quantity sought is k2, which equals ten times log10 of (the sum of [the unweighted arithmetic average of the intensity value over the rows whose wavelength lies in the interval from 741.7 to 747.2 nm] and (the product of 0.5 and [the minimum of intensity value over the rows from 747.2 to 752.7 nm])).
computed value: 25.3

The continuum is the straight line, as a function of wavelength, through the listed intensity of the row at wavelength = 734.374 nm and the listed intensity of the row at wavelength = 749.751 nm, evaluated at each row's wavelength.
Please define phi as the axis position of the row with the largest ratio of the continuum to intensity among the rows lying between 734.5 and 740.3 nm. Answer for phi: 738.783 nm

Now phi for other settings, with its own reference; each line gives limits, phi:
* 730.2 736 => 734.036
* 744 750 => 747.682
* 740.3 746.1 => 741.852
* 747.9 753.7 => 750.788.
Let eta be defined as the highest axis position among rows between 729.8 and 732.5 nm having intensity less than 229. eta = 732.347 nm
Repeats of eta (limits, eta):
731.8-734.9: 734.712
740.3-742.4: 742.193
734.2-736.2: 736.067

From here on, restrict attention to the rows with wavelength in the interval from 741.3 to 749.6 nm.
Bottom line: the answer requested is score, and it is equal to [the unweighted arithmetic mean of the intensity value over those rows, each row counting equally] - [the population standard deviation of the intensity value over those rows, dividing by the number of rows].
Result 225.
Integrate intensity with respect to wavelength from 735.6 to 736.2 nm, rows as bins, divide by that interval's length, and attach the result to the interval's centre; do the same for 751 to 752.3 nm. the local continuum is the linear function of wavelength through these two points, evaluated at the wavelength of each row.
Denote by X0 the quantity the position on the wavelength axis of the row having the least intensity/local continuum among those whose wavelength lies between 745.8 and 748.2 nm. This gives 747.682 nm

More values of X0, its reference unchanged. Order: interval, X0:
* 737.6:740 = 738.783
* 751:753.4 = 751.480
